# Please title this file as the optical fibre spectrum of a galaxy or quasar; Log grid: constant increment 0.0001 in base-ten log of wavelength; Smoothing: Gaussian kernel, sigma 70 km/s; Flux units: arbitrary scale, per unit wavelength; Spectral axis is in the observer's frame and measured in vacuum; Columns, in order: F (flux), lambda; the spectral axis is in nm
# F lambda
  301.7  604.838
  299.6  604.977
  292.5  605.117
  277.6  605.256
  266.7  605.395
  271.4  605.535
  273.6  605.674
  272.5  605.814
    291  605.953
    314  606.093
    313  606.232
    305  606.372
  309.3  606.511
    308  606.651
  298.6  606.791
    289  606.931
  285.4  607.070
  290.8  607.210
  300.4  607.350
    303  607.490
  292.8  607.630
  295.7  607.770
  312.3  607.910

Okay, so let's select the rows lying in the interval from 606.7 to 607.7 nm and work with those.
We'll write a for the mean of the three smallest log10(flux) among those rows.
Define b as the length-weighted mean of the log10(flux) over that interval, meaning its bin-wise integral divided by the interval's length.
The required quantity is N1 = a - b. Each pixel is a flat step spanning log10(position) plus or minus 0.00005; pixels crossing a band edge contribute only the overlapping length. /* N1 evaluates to -0.0080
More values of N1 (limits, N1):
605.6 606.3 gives -0.0220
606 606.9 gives -0.0025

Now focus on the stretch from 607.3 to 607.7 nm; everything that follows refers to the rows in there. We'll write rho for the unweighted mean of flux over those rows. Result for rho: 299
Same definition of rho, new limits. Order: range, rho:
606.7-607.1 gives 291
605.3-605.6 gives 269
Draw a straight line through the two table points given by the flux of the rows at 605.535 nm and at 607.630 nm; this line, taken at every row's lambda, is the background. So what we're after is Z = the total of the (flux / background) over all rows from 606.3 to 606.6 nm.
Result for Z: 2.19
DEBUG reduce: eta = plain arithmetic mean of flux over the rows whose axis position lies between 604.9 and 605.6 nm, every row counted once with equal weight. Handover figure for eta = 282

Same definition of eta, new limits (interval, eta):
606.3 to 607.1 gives 299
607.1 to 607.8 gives 297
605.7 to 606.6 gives 301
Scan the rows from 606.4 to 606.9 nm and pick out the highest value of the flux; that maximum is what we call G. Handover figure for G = 309.3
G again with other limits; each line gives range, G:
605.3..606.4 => 314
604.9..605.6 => 299.6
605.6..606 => 291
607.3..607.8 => 303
